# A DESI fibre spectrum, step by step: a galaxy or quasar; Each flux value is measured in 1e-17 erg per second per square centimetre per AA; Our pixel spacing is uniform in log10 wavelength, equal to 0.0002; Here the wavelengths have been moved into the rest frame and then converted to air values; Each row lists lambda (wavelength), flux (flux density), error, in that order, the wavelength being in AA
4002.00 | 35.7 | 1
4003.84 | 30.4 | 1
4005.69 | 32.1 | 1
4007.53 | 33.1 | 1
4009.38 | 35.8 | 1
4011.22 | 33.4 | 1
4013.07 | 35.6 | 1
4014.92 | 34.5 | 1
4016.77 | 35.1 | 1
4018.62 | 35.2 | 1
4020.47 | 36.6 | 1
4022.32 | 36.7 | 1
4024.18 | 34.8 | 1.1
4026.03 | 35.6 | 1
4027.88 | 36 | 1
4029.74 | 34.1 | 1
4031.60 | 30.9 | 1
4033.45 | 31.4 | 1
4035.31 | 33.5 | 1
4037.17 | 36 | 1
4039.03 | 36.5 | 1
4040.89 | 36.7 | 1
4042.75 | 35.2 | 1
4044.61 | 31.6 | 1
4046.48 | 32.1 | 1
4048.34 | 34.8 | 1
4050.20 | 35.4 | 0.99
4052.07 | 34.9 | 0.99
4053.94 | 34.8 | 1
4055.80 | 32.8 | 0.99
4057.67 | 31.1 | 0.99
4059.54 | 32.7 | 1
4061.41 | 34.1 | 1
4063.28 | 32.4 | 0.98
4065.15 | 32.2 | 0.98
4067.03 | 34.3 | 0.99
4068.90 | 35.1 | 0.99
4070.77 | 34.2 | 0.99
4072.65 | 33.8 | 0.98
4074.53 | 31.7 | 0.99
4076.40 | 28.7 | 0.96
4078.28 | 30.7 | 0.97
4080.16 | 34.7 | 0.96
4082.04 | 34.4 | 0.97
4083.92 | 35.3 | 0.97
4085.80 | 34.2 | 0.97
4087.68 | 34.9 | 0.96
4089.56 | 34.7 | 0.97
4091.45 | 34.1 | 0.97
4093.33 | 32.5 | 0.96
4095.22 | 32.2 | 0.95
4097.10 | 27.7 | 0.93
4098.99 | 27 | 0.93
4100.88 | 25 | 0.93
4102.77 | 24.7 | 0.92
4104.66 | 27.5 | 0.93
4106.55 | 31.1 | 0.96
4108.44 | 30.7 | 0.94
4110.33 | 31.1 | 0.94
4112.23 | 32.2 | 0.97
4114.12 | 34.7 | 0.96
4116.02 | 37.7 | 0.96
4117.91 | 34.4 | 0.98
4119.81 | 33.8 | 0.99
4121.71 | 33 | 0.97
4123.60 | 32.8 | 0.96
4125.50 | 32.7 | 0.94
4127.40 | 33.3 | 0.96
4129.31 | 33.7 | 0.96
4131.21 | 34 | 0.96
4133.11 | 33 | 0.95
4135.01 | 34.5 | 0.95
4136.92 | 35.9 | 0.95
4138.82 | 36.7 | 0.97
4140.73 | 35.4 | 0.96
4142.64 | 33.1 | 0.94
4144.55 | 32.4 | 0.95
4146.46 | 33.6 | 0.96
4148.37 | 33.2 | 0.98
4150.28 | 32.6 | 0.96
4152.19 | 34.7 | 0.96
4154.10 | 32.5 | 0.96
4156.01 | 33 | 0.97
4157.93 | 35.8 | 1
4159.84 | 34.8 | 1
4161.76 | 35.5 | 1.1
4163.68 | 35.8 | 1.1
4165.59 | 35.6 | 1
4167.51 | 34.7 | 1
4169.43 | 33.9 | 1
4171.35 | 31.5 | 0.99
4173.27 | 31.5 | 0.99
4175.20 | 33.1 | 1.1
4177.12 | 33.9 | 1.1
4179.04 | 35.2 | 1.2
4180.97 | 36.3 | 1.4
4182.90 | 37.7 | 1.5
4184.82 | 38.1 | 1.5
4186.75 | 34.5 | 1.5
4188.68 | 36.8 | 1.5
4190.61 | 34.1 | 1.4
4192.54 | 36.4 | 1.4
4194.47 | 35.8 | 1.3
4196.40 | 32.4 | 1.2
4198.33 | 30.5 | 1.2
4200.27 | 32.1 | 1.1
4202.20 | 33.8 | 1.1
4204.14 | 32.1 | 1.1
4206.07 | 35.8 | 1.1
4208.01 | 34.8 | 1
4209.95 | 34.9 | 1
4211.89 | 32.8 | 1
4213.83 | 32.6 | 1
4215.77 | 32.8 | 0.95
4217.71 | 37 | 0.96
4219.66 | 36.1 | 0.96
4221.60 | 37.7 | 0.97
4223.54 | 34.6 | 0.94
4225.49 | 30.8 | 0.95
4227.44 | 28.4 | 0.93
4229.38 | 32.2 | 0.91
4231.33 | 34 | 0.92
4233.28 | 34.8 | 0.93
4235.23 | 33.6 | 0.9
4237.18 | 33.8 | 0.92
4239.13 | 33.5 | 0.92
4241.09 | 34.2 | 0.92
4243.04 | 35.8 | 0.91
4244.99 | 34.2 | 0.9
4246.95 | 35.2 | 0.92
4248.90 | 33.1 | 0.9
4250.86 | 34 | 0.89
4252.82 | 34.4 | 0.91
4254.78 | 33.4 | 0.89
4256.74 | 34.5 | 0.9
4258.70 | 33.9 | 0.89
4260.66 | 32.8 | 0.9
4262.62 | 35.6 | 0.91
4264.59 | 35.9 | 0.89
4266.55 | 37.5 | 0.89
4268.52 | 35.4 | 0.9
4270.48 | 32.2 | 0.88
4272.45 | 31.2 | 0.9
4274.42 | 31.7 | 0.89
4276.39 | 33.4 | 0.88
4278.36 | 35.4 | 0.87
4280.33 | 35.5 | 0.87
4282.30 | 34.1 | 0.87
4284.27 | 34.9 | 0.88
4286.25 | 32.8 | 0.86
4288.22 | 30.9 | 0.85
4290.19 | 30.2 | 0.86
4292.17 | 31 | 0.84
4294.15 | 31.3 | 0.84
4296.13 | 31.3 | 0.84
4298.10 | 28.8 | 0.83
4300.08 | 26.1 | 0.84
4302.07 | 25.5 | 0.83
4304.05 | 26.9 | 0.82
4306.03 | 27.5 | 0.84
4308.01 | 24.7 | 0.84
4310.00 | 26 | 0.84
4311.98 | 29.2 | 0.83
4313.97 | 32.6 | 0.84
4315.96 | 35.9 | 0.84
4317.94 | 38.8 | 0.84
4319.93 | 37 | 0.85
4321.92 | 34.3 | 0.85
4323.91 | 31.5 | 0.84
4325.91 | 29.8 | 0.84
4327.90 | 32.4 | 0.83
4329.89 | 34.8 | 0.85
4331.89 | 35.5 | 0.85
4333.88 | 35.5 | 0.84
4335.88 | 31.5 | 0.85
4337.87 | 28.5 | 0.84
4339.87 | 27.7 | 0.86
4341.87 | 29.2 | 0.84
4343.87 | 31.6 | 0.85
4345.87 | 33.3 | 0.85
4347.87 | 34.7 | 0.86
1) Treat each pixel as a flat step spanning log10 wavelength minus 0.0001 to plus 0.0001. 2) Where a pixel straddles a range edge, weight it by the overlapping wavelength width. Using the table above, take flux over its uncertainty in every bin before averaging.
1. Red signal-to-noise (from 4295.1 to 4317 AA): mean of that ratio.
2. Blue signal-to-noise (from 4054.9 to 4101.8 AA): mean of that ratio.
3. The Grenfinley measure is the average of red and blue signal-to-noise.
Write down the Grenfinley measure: 33.8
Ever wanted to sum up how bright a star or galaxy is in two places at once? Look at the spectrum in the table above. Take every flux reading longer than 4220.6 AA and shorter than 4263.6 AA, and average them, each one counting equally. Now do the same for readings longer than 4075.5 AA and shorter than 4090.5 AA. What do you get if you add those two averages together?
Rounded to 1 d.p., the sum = 67.3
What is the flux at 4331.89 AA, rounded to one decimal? 35.5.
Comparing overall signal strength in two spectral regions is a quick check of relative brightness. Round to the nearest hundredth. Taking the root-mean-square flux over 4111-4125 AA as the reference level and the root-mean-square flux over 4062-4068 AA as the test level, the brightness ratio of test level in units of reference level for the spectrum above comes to 0.97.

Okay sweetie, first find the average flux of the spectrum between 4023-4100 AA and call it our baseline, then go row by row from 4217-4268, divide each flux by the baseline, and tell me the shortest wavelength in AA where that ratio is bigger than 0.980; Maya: 4217.71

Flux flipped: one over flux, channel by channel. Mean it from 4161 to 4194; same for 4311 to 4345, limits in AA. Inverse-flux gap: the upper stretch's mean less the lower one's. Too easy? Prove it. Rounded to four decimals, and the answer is 0.0022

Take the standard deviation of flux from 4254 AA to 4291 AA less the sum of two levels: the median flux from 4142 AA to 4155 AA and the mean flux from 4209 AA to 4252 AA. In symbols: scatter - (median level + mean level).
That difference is -65.1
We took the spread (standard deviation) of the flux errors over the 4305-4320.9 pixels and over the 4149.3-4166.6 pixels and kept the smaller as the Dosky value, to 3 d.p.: 0.005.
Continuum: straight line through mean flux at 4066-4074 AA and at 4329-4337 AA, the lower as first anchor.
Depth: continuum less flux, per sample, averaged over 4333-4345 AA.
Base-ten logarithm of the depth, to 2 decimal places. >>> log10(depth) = 0.56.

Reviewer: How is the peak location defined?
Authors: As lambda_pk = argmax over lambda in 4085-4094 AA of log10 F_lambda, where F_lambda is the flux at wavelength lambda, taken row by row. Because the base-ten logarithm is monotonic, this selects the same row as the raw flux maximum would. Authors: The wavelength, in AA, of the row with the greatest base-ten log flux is 4087.68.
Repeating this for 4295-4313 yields 4296.13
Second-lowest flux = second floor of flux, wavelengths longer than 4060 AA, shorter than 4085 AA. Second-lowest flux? 30.7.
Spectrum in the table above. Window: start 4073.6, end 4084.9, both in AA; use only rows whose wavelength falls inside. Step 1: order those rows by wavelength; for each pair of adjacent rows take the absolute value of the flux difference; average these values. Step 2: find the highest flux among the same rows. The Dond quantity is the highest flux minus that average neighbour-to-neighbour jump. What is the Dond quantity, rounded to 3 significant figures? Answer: 33.3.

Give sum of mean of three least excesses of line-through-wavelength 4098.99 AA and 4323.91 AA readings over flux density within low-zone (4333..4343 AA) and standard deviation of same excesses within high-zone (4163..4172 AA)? 1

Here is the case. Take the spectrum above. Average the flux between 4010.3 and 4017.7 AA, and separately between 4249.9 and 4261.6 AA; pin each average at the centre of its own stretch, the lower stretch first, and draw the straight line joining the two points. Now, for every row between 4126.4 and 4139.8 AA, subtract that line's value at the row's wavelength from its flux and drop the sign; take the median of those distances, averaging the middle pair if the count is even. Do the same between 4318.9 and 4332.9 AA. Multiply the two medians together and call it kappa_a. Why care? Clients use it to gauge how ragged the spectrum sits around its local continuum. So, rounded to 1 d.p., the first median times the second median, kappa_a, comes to 1.9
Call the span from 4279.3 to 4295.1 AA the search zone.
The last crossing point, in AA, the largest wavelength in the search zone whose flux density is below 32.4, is 4294.15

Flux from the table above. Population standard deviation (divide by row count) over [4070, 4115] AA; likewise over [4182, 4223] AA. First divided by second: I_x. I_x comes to 1.5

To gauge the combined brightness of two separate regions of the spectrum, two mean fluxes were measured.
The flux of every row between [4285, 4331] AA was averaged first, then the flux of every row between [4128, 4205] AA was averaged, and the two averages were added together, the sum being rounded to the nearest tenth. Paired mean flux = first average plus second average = 65.1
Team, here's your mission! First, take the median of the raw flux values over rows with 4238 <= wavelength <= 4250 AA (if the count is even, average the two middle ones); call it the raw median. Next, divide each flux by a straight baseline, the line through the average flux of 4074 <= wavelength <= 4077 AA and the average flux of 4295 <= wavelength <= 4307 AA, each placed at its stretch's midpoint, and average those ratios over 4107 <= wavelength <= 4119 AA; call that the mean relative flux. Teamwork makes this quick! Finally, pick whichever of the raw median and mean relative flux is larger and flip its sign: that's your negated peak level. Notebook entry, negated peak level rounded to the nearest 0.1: -34.2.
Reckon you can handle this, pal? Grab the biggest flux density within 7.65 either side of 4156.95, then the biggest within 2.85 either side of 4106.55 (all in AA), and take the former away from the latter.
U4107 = -4.7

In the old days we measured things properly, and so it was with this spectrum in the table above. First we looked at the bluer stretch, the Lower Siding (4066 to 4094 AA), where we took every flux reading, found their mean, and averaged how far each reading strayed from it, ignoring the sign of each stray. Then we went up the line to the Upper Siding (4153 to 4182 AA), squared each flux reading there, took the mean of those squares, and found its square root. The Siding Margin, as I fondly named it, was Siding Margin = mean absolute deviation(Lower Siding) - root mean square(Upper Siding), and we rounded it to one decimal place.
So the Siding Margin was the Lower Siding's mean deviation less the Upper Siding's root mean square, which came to -32.8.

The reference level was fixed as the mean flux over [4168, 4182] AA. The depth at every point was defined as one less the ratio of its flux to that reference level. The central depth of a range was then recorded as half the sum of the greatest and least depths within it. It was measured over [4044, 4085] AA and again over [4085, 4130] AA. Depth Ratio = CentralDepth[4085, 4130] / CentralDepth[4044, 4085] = 1.5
